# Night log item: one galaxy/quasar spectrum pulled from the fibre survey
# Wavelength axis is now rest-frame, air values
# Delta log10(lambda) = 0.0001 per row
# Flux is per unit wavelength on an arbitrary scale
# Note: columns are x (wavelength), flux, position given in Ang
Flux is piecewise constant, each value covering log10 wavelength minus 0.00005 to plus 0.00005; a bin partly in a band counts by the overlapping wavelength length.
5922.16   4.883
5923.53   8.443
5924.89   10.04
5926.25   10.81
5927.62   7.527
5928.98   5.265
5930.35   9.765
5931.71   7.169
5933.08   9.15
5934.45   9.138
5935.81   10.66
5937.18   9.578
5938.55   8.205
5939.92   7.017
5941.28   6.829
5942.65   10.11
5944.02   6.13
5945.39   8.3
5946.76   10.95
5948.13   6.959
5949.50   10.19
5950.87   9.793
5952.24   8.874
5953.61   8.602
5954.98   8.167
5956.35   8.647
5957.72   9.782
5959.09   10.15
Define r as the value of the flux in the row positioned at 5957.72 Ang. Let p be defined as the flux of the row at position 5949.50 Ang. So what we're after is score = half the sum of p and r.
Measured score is 10.0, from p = 10.19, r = 9.782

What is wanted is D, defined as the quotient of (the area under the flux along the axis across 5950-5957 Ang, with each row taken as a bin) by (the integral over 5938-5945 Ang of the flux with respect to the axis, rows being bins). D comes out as 1.15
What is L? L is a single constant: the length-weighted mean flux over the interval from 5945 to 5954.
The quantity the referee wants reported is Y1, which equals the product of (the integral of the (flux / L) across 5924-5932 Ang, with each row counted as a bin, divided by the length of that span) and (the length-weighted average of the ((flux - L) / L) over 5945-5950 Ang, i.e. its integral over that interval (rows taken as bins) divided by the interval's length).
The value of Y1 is 0.00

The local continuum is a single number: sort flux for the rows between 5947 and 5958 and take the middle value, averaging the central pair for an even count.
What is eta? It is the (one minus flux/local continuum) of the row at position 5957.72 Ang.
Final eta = -0.12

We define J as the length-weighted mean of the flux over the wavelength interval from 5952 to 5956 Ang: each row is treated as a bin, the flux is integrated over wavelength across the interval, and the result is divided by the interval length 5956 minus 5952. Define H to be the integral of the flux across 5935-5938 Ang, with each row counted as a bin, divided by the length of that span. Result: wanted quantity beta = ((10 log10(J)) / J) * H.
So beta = 10.9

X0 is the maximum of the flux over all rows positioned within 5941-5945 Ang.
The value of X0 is 10.11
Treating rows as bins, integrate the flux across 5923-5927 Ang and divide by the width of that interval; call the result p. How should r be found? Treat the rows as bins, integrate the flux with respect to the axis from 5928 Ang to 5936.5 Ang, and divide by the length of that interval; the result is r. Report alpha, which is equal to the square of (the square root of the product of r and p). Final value 83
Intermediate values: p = 9.8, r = 8.49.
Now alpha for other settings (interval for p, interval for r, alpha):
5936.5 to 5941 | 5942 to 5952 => 73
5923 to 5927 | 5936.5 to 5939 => 88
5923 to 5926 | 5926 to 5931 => 77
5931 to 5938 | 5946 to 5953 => 85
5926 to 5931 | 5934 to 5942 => 69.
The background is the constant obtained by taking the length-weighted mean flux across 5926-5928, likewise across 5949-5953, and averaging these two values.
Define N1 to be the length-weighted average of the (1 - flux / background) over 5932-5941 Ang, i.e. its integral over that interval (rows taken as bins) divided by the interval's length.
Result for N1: 0.06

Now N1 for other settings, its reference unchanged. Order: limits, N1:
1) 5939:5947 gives 0.13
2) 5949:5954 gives -0.01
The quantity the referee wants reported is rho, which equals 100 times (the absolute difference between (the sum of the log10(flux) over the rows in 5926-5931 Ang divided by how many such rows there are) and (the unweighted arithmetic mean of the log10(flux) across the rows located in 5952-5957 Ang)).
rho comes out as 2.8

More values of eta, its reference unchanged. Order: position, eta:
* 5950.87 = -0.12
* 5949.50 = -0.16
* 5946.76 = -0.25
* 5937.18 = -0.09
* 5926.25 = -0.23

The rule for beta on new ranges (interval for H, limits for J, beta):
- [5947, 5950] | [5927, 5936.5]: 9.7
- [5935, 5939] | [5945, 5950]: 10.1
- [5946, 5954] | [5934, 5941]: 9.9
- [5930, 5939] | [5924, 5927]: 9.0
